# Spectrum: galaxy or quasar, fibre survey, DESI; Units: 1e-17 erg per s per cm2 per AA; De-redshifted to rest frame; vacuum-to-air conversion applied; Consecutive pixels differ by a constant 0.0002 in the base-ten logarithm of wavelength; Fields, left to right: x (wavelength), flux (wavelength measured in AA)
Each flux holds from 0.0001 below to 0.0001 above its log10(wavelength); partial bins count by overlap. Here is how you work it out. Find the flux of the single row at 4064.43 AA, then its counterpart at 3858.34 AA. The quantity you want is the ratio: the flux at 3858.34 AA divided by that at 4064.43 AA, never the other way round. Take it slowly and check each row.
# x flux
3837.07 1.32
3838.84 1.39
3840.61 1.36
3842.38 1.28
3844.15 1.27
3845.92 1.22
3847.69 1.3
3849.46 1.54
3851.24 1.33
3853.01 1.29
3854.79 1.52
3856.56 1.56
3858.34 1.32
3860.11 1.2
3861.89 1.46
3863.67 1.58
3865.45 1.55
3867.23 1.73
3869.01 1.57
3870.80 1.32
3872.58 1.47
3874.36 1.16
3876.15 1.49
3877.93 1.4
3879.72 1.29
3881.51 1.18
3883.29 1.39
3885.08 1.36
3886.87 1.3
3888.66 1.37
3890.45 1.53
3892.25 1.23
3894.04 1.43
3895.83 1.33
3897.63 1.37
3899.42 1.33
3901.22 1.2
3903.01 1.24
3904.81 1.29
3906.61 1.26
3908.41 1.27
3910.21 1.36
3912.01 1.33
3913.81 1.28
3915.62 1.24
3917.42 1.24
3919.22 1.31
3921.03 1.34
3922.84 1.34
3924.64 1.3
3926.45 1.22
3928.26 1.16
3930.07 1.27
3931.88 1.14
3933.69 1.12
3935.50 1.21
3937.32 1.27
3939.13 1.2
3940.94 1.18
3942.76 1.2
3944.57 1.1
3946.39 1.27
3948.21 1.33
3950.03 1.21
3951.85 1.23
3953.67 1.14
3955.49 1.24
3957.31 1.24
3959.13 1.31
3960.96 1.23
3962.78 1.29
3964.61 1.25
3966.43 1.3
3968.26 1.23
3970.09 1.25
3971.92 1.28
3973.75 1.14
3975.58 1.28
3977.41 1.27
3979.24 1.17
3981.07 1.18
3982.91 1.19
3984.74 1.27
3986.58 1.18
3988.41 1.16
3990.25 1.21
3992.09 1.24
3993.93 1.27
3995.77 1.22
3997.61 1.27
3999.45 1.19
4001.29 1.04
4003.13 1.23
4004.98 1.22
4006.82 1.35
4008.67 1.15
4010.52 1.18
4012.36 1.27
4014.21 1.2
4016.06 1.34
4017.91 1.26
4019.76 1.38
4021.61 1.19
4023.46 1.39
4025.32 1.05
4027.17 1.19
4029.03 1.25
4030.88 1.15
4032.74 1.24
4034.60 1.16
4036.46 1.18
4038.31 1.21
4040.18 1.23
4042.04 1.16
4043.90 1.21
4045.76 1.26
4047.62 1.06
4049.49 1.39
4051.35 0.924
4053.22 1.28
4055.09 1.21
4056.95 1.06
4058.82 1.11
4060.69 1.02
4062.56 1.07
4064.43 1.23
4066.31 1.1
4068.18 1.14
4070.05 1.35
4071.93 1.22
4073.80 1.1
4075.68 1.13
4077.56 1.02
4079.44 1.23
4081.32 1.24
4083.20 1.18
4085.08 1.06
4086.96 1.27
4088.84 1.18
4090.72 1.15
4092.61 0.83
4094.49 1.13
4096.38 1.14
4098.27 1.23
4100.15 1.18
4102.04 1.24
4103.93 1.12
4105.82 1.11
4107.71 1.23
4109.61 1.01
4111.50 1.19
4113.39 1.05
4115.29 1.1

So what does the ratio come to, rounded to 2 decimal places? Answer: 1.07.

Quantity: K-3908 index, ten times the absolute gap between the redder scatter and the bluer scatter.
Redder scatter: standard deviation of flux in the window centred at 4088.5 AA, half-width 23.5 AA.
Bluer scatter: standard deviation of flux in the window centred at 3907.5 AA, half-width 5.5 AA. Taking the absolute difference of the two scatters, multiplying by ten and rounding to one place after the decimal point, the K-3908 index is 0.6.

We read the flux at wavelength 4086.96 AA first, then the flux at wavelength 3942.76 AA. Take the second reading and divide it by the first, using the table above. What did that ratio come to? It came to 0.94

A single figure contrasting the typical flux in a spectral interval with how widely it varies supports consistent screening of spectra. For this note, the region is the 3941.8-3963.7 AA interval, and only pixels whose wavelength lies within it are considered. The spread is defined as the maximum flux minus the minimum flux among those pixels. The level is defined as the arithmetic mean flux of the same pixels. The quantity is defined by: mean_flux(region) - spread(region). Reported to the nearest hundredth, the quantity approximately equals 1.00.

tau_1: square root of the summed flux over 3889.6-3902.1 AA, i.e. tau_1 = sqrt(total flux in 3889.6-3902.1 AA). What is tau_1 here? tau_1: 3.07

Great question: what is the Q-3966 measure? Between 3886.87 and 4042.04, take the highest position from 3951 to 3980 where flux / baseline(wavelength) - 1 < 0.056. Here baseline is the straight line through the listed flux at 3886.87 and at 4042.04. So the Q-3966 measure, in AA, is 3979.24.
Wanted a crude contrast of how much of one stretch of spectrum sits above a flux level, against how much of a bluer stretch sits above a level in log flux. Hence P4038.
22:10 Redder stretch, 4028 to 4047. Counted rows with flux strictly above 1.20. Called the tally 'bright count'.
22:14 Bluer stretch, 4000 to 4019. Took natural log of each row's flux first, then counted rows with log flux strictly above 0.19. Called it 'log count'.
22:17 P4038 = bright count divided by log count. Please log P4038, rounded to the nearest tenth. 1.0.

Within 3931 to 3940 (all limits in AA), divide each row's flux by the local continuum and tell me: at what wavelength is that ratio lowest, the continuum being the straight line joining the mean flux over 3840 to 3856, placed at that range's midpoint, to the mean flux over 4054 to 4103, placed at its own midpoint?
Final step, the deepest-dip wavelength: 3933.69 AA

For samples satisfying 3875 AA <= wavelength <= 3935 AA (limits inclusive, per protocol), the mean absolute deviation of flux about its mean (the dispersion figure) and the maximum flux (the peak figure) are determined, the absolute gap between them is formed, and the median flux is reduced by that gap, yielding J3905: -0.16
